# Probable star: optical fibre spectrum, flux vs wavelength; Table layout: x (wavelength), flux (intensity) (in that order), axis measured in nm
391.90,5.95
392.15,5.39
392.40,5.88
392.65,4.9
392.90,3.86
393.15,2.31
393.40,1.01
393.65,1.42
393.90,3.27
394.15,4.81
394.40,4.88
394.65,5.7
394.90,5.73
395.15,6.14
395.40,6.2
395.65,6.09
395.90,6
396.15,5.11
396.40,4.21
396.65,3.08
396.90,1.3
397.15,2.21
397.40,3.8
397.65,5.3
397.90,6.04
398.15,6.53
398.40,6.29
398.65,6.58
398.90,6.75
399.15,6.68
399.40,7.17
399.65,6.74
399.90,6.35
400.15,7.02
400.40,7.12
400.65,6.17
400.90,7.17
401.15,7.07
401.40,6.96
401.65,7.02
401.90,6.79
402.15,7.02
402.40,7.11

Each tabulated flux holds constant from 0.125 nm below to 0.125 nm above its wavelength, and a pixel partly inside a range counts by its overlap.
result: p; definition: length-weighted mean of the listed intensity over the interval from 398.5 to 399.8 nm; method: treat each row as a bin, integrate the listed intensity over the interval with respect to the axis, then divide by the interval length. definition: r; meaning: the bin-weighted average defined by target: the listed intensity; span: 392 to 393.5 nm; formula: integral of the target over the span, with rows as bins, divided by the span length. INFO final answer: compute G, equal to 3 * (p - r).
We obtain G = 8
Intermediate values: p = 6.8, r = 4.0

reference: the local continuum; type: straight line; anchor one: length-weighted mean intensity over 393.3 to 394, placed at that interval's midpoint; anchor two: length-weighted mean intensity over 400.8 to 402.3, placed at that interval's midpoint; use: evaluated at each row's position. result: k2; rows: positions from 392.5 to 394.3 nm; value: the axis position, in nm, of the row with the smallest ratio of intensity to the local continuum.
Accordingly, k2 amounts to 393.40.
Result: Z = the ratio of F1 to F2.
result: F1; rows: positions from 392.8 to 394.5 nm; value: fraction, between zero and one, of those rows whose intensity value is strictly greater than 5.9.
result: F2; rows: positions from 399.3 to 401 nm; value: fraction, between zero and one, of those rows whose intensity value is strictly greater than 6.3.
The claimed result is 0.0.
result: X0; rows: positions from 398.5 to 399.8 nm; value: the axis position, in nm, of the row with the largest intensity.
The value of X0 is 399.40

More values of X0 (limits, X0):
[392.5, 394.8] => 394.65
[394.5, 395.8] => 395.40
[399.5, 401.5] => 400.90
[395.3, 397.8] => 395.40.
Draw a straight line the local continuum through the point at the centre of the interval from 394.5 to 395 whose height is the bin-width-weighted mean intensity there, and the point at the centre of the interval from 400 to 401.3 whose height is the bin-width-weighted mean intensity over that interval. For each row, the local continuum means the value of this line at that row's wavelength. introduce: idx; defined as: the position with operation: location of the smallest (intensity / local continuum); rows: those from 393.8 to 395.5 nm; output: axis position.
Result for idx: 393.90 nm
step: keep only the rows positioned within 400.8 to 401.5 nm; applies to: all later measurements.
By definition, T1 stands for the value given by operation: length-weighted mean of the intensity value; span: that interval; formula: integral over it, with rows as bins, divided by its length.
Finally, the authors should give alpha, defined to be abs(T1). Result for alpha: 7.1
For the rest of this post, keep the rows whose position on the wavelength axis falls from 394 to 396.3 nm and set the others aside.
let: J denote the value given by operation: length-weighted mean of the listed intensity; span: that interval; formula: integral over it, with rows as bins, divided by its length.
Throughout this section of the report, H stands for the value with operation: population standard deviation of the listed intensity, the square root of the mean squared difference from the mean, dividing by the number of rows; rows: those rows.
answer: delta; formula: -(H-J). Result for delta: 5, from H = 0.52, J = 5.6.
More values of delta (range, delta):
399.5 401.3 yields 6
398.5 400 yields 6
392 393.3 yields 3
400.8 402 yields 7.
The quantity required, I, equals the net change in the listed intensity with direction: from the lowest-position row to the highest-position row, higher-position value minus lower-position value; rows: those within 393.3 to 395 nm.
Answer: 4.7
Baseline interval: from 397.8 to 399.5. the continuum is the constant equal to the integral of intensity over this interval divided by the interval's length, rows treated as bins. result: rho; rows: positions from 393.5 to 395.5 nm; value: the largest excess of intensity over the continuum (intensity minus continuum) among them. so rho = -0.4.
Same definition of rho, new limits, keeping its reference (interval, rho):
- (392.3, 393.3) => -0.7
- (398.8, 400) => 0.6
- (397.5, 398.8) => 0.0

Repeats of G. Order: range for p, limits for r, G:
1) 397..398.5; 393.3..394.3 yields 7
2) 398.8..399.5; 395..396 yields 2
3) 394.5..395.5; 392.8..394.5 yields 9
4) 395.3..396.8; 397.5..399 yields -3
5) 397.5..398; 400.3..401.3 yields -4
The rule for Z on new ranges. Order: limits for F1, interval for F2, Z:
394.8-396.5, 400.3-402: 0.7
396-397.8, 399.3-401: 0.0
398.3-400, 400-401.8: 1.2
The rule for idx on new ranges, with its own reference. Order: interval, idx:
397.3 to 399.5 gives 397.40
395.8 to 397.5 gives 396.90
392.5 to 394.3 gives 393.40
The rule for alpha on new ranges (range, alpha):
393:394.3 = 2.6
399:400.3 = 6.8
